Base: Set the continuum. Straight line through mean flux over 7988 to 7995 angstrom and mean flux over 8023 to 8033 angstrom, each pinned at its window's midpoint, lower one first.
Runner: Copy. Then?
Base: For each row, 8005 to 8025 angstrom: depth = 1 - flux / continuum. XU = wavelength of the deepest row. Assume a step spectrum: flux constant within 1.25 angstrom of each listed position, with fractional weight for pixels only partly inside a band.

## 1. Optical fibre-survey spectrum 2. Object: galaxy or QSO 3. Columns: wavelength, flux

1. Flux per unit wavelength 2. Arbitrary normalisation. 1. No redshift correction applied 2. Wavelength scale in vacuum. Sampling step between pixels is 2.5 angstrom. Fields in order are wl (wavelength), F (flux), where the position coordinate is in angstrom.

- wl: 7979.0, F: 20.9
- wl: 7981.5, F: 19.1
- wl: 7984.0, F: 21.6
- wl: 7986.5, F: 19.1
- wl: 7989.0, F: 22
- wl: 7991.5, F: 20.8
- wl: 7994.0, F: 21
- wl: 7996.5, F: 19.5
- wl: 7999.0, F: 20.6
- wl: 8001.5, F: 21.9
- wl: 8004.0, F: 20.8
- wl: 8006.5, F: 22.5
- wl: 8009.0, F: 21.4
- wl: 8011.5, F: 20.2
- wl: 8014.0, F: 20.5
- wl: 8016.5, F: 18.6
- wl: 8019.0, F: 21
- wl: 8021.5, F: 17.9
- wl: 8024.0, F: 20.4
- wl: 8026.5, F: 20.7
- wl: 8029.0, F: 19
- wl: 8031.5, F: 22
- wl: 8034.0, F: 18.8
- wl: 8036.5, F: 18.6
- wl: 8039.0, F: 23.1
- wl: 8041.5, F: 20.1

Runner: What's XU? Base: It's 8021.5 angstrom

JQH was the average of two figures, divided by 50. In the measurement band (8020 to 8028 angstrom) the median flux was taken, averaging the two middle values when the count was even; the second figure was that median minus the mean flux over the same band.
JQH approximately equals 0.211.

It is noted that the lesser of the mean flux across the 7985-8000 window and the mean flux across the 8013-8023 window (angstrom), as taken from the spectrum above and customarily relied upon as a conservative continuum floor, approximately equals 19.5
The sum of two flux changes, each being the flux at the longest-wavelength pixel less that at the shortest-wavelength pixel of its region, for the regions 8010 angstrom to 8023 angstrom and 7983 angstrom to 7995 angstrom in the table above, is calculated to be -2.9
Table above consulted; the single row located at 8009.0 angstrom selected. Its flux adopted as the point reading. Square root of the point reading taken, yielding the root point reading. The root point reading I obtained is 4.63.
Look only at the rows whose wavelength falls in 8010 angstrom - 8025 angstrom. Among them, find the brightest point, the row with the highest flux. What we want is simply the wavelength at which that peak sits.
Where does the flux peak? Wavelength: 8019.0 angstrom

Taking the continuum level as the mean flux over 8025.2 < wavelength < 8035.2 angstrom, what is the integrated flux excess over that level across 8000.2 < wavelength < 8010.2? 15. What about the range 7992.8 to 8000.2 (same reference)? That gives 2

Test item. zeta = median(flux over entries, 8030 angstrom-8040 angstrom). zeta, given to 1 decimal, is 20.4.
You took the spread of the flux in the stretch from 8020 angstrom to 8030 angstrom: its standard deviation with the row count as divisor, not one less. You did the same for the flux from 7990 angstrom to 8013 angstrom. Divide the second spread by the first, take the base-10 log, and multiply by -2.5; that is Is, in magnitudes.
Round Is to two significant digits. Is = 0.32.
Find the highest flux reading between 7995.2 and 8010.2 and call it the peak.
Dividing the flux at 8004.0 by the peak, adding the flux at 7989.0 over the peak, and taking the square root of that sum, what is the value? 1.38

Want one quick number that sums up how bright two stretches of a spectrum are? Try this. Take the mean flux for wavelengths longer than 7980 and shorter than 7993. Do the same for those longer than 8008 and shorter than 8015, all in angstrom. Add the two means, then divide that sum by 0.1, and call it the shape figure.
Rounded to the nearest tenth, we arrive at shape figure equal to 412.2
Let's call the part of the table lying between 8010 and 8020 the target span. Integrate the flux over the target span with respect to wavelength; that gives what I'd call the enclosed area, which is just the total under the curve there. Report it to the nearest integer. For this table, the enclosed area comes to 201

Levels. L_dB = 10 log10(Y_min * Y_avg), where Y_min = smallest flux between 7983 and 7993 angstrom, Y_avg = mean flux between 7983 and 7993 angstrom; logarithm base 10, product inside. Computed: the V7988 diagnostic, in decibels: 26.0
